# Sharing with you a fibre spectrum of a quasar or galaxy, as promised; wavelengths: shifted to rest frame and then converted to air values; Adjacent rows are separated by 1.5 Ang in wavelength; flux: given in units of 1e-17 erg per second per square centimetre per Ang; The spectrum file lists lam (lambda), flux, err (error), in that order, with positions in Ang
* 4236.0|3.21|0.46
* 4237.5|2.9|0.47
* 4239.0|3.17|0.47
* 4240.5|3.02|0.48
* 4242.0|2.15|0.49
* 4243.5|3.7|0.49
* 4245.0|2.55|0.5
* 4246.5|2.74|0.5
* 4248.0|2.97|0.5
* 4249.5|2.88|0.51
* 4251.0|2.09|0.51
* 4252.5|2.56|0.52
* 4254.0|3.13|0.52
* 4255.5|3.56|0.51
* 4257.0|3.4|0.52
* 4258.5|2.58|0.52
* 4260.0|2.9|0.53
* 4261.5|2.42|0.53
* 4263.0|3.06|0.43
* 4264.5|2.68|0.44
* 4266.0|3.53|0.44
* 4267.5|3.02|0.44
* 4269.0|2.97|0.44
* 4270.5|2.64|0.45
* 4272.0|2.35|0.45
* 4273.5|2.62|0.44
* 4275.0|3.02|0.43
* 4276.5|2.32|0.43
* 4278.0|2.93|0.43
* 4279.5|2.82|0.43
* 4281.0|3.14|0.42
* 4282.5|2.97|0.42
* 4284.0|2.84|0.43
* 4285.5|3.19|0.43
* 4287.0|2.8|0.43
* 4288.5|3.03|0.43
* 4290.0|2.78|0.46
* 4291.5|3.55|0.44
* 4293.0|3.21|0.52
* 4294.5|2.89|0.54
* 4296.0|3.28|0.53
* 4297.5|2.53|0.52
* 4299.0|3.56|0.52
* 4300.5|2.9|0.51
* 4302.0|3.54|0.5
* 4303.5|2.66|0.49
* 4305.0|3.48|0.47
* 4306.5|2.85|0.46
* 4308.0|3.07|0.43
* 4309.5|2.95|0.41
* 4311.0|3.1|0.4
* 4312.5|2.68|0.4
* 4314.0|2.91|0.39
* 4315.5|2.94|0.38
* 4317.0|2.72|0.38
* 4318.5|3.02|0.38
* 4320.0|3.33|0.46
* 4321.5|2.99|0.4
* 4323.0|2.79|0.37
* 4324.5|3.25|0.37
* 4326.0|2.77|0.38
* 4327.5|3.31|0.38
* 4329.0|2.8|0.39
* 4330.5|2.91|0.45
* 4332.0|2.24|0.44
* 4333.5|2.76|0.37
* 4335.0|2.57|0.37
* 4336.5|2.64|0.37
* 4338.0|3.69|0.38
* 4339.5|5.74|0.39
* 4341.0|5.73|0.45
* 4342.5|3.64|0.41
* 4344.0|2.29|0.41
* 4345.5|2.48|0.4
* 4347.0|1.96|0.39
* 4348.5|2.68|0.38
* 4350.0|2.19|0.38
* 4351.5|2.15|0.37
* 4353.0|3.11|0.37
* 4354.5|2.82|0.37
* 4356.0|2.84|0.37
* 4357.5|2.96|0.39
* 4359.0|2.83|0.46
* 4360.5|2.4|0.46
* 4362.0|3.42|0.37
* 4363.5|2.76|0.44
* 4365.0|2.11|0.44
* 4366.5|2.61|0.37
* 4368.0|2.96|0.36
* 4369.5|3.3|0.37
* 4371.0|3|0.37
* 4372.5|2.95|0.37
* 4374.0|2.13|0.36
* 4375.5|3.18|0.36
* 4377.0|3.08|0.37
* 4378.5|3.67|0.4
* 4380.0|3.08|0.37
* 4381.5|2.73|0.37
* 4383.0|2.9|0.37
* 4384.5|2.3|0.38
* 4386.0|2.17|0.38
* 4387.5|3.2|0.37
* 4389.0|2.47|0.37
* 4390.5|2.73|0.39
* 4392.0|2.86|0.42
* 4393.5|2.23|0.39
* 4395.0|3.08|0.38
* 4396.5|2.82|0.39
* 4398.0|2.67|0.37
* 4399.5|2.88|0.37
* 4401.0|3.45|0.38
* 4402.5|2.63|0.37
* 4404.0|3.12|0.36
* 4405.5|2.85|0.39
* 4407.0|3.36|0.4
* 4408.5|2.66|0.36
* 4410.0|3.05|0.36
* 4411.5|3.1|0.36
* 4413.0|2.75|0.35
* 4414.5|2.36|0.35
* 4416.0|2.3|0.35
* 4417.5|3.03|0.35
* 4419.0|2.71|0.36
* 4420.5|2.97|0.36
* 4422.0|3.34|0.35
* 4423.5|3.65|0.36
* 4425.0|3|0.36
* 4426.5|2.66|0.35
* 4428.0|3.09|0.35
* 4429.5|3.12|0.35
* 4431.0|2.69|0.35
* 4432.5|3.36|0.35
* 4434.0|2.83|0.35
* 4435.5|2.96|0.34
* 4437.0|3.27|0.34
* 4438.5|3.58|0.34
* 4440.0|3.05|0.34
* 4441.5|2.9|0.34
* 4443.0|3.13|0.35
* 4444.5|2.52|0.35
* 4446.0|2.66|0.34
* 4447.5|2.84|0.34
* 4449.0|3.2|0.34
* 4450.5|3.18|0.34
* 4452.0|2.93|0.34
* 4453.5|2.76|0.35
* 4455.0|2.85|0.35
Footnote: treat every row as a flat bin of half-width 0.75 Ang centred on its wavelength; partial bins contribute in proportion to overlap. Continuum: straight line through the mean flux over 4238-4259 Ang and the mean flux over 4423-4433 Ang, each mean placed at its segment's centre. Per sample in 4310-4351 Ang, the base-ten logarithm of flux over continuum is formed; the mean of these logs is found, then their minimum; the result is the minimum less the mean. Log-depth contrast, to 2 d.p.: -0.18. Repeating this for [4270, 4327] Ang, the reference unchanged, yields -0.10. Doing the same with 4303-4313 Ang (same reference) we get -0.05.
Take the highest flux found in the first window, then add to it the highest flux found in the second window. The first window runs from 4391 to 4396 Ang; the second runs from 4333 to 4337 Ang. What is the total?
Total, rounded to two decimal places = 5.84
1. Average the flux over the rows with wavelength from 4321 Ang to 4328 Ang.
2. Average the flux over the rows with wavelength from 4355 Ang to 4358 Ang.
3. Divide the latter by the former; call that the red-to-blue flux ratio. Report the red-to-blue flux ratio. 0.96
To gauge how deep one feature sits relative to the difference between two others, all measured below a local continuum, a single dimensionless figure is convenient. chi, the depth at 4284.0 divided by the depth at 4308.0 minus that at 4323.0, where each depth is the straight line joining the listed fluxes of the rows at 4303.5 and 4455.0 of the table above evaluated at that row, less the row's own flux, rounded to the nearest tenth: 0.7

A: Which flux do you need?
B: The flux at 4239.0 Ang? 3.17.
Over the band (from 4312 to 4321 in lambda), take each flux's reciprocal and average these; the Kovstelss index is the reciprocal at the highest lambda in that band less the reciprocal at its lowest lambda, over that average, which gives -0.2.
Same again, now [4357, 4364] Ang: 0.1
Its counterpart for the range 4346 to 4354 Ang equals -0.4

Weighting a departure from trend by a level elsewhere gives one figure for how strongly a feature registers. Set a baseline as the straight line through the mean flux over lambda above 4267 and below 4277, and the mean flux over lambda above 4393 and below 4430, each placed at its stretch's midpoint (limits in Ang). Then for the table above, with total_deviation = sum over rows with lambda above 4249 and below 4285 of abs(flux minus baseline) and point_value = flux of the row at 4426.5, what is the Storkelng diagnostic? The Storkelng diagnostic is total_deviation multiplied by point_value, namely 20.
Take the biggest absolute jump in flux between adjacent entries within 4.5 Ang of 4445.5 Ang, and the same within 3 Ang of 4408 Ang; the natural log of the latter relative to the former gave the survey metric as 0.14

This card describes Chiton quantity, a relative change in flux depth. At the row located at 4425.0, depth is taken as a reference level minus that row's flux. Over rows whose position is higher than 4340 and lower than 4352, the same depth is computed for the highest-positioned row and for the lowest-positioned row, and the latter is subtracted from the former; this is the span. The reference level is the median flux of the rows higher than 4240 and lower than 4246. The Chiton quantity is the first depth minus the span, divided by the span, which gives -1.1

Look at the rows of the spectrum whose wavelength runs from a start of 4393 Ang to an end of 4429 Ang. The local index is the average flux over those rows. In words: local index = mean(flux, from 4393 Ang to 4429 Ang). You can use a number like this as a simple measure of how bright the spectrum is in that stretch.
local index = 2.91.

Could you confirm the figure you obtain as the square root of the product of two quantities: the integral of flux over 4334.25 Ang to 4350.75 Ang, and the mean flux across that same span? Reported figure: 13.1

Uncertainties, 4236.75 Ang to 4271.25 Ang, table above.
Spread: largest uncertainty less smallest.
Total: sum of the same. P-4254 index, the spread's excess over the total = -11.1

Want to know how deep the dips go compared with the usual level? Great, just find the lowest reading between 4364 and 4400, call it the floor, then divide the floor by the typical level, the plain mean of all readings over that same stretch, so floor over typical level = 0.75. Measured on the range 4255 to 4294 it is 0.79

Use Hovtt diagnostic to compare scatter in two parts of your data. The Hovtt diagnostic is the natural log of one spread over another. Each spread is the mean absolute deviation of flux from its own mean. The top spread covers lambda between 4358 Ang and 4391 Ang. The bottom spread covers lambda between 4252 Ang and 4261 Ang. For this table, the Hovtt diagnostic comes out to 0.00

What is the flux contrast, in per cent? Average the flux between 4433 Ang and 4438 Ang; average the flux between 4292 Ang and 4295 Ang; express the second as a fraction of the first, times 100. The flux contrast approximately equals 101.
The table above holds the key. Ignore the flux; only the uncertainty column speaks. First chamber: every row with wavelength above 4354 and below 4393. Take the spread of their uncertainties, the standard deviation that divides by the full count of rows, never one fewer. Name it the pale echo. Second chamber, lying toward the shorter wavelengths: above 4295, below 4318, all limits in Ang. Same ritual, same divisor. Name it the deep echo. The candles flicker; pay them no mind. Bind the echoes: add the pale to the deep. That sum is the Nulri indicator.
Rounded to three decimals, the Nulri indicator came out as 0.085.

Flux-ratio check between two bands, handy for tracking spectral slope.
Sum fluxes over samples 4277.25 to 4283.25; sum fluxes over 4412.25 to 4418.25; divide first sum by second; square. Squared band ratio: 1.29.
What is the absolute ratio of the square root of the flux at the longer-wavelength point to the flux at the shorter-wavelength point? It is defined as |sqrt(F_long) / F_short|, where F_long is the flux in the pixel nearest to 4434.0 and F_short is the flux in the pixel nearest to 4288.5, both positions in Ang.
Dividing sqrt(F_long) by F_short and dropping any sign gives 0.56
